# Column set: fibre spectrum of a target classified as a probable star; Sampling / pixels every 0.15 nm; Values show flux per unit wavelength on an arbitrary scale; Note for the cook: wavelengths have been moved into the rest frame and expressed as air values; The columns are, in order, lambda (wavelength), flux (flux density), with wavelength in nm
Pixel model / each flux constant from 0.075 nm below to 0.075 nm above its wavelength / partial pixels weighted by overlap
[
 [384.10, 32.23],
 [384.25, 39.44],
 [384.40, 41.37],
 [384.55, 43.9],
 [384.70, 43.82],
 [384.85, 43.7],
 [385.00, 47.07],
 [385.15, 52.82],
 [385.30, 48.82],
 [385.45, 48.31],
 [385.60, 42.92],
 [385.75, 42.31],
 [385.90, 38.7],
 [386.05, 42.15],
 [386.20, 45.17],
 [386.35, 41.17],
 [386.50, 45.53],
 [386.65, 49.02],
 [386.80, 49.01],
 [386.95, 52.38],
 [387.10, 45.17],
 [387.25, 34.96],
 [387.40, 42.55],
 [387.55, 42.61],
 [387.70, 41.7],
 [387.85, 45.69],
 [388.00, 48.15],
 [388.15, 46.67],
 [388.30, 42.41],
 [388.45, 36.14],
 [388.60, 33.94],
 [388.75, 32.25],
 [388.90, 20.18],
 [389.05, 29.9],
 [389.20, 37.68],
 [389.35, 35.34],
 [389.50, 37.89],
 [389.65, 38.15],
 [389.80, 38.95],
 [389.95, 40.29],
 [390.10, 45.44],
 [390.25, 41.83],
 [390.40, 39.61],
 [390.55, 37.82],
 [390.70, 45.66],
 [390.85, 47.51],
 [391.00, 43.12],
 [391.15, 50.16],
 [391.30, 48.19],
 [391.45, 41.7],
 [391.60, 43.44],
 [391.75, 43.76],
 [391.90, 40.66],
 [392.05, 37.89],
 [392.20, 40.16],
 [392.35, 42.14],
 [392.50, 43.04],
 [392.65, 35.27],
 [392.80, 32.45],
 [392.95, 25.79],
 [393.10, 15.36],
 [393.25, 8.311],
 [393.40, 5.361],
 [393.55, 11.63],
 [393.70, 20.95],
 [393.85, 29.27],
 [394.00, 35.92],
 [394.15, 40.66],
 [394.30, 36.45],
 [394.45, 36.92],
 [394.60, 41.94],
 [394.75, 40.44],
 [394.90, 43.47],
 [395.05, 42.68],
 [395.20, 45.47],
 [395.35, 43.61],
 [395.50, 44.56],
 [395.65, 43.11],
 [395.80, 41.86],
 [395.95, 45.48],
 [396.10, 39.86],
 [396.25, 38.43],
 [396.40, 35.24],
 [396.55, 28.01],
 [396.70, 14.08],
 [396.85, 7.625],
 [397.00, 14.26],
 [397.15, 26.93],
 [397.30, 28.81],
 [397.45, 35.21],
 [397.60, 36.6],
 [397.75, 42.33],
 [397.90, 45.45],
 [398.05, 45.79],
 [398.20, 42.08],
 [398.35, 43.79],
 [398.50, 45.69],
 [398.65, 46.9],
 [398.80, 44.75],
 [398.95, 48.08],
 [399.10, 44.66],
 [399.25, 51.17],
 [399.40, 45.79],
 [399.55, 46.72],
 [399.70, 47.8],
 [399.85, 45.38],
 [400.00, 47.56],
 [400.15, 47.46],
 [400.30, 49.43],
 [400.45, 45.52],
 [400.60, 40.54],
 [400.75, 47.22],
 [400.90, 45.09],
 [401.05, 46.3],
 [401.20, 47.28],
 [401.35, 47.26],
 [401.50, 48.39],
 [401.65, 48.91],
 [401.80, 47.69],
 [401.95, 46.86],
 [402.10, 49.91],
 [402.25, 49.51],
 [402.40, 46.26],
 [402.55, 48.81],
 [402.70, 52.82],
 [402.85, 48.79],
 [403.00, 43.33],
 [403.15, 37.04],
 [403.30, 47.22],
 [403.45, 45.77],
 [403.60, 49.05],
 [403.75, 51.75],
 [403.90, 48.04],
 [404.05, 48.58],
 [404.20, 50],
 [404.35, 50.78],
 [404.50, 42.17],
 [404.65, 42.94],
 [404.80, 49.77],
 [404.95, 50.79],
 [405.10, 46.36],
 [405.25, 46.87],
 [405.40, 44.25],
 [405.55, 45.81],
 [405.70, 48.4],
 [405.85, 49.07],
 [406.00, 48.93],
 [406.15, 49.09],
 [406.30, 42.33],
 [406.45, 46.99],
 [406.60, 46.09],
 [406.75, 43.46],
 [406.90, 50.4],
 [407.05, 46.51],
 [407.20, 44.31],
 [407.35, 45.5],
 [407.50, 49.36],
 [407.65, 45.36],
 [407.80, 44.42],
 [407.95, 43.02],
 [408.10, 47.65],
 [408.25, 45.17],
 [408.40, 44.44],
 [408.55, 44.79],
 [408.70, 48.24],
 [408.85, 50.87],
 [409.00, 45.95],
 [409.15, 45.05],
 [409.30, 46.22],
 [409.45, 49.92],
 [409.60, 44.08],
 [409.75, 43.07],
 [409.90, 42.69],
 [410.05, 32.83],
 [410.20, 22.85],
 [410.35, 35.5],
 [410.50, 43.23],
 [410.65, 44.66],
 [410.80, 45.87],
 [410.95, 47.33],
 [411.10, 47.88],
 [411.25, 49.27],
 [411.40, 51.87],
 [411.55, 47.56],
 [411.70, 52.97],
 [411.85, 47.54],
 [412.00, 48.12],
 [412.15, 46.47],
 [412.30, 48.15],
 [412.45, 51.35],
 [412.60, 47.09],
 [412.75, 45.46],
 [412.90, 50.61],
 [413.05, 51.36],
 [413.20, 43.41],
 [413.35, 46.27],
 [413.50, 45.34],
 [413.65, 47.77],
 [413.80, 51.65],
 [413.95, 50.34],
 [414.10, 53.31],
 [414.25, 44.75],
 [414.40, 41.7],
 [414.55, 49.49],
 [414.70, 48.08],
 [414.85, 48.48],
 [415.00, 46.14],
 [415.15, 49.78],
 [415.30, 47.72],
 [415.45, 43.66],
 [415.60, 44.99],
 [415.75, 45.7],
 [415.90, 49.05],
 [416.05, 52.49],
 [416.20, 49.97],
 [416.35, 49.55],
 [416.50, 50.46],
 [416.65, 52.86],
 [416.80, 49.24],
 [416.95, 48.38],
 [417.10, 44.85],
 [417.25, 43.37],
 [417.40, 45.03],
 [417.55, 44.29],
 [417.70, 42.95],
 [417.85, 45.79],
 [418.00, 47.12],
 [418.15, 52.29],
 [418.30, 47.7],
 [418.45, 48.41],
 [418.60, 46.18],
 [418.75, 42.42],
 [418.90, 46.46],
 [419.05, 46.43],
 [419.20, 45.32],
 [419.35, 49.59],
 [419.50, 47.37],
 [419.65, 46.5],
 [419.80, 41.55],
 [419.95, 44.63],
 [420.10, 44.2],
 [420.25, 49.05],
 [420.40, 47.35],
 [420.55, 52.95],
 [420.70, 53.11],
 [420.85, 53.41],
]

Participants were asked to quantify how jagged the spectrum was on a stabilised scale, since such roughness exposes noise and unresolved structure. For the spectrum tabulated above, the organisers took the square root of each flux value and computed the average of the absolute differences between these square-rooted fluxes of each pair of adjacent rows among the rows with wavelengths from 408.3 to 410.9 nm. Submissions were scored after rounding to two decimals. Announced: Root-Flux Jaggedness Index 0.34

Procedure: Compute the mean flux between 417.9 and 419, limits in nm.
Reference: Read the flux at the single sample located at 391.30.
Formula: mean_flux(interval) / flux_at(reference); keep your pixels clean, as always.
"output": 0.98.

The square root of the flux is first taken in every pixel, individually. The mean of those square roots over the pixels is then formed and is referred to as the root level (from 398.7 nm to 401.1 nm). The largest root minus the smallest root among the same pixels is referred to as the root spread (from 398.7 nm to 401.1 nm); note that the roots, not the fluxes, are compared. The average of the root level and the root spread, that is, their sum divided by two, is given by 3.8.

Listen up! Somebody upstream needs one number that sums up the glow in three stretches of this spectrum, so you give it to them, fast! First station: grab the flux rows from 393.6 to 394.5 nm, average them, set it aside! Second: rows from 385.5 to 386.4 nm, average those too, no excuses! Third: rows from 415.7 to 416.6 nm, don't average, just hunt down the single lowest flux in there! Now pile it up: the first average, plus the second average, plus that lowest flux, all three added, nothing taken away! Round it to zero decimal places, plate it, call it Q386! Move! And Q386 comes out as 121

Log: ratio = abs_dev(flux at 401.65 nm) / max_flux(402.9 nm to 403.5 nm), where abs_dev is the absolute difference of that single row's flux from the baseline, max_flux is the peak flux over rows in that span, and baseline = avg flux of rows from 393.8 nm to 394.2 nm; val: 0.29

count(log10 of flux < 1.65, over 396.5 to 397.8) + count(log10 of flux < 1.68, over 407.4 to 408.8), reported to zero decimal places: 16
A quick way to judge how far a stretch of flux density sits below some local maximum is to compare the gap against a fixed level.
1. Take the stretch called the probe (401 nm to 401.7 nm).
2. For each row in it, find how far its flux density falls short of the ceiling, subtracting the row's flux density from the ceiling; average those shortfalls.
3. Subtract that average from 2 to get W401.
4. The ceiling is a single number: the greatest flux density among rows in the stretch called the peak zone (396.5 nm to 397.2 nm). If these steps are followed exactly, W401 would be 22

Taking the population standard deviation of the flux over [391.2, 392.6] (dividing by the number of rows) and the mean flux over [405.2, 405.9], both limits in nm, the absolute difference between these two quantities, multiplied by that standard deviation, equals 119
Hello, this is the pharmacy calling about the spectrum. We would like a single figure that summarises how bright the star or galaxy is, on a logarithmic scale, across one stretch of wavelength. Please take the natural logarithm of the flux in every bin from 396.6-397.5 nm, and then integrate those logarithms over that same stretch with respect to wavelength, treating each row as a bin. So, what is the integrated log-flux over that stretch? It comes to 2.63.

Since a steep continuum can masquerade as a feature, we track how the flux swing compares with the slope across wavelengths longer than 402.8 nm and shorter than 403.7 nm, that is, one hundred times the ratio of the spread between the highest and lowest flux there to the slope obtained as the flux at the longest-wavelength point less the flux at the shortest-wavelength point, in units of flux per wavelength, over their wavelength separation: 3464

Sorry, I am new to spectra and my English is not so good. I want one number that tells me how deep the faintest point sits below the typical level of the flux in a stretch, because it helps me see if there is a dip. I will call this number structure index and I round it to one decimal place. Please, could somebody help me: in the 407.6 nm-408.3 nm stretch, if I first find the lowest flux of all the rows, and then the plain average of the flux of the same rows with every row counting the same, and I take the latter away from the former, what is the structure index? -2.1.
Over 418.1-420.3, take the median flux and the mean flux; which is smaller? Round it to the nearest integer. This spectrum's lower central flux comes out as 46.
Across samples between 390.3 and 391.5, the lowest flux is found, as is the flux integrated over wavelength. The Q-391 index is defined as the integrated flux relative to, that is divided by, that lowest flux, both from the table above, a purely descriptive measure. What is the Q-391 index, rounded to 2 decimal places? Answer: 1.40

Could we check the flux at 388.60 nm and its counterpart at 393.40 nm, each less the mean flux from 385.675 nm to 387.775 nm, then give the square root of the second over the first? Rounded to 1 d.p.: 2.0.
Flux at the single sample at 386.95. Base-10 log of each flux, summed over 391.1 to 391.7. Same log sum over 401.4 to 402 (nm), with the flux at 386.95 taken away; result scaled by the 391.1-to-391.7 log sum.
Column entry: -6.87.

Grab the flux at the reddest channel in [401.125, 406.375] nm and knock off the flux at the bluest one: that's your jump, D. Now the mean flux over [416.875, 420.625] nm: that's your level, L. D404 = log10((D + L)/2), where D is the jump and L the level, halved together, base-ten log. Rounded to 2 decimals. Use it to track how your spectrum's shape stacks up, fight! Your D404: 1.32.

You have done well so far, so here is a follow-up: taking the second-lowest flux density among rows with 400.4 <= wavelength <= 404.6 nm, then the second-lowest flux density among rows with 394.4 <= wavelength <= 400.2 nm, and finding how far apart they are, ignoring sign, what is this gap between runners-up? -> 26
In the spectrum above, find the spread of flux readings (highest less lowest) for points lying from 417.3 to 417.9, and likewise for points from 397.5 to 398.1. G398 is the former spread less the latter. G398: -6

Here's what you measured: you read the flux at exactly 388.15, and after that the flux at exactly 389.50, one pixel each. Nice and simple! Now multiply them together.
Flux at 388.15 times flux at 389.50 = 1768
